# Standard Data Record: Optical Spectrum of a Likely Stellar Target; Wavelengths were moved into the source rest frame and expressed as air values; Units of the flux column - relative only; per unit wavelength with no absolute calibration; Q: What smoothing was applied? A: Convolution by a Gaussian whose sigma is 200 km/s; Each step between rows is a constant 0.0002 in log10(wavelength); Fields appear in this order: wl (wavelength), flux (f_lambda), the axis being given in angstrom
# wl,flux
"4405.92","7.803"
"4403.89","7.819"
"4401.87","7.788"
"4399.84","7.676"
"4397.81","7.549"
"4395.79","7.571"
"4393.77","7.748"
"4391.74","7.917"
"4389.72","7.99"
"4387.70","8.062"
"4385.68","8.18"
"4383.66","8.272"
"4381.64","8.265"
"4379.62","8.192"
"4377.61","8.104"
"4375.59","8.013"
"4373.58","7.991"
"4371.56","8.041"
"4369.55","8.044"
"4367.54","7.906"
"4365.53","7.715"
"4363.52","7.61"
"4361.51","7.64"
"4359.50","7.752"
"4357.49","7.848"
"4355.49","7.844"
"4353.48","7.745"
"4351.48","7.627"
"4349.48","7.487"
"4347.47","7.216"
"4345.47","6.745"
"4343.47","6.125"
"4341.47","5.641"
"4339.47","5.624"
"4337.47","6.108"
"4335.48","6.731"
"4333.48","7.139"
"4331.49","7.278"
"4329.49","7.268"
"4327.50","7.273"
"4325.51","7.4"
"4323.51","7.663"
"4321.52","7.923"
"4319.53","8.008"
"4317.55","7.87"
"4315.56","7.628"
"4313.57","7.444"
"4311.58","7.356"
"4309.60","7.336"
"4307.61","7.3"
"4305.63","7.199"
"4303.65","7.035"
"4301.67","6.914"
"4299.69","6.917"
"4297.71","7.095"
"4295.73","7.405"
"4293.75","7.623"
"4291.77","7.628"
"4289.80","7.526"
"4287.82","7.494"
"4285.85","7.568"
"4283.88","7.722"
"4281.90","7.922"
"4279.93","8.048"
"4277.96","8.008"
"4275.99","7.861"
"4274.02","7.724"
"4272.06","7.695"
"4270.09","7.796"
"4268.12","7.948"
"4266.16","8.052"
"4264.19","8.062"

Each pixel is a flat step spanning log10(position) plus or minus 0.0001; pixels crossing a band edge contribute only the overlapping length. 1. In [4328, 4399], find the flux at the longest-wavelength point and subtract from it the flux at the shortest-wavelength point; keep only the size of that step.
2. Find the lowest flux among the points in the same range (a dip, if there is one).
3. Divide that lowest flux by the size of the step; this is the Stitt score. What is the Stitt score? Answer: 20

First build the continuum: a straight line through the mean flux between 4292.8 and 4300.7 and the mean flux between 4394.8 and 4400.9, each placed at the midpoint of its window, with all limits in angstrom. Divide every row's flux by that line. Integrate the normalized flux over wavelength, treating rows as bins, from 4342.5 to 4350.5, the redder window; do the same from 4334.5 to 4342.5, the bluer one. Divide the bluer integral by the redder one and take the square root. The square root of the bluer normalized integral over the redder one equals 0.94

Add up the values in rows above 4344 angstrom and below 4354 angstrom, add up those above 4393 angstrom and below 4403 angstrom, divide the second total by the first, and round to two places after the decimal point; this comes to 1.04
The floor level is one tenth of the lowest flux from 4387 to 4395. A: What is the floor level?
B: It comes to 0.775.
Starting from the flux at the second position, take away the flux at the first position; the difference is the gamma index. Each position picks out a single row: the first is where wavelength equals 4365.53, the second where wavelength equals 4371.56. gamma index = 0.3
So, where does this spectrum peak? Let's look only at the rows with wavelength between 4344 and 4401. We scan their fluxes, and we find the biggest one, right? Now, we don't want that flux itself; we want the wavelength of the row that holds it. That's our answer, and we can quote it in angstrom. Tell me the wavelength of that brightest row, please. 4383.66 angstrom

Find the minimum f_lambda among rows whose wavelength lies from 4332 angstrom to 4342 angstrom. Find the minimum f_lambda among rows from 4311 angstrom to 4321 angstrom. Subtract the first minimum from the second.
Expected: 1.7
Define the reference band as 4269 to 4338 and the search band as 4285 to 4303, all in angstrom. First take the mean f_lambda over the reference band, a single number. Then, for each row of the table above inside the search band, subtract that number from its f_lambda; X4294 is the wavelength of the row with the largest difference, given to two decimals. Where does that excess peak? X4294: 4291.77 angstrom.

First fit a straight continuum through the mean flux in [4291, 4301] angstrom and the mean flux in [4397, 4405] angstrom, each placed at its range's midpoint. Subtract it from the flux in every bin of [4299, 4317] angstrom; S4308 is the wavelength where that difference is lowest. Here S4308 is 4301.67 angstrom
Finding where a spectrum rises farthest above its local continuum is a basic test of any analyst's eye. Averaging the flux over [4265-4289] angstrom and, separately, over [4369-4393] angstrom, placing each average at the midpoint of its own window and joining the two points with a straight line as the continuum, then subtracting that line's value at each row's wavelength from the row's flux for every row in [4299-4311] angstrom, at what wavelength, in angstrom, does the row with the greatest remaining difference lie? 4309.60 angstrom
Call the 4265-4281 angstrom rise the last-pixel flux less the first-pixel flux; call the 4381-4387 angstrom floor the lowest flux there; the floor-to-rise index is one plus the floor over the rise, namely -2044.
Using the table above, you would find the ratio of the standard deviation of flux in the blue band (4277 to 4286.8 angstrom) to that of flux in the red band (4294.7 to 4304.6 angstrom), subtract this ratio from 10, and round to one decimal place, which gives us 9.0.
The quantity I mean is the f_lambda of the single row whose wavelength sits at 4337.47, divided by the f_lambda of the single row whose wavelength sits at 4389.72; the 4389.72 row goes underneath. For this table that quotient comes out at 0.76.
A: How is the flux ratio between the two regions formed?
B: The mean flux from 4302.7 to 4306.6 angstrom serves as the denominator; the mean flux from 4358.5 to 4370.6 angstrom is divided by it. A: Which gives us 1.09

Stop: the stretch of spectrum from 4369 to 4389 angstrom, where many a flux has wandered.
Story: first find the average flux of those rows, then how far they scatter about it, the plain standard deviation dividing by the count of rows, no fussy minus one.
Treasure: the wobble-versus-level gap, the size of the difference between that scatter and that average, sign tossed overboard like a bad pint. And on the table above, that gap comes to 8.02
